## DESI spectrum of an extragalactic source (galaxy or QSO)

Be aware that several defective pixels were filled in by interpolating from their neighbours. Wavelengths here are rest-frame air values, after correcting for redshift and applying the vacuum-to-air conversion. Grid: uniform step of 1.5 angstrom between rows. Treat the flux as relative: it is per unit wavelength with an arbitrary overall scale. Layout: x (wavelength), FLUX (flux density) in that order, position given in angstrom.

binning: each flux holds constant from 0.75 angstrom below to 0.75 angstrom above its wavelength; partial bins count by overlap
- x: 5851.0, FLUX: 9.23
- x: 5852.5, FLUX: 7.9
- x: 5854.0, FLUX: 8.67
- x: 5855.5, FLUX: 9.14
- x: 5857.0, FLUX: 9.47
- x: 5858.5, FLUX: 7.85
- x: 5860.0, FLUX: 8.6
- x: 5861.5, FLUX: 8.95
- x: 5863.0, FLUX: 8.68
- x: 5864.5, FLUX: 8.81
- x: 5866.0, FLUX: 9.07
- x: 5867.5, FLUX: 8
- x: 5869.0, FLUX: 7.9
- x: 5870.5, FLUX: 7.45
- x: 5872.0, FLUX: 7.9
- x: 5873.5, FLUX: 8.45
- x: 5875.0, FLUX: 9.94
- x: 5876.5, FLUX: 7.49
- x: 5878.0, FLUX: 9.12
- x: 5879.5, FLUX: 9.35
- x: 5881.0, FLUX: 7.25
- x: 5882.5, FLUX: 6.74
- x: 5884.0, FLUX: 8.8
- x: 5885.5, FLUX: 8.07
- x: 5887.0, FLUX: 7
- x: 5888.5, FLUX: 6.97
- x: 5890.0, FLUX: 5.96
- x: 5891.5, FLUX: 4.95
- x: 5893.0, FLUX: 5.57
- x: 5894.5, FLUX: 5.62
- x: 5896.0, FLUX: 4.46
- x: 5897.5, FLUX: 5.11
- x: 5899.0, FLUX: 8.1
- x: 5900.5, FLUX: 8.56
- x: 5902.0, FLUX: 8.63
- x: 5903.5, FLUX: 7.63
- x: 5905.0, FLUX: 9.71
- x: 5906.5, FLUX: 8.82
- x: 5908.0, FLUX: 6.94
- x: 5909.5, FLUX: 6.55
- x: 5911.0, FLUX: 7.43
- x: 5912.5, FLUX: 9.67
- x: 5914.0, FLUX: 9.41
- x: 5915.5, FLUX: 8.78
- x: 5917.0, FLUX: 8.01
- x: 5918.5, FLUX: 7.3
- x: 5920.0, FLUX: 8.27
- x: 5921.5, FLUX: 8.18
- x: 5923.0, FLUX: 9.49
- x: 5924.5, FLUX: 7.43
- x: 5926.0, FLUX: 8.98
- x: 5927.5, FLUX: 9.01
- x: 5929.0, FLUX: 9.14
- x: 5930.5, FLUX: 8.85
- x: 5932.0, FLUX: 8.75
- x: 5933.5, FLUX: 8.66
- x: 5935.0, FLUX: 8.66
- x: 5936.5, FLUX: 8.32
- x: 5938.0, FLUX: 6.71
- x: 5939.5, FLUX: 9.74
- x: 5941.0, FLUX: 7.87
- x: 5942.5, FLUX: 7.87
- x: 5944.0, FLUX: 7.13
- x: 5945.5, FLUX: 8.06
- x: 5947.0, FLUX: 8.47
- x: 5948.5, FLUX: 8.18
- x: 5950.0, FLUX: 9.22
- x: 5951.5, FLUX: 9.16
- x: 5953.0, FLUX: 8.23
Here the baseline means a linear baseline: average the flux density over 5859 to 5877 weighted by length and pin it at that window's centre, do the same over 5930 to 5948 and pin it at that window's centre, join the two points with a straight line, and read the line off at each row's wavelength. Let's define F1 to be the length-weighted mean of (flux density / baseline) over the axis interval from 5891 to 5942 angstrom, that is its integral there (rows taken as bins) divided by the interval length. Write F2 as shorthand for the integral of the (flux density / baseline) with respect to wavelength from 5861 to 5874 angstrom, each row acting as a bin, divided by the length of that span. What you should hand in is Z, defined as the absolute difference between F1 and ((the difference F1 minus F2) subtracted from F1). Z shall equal 0.03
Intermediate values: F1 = 0.96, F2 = 0.99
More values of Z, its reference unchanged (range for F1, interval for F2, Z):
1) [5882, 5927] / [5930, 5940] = 0.12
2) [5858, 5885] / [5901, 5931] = 0.02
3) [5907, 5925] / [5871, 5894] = 0.08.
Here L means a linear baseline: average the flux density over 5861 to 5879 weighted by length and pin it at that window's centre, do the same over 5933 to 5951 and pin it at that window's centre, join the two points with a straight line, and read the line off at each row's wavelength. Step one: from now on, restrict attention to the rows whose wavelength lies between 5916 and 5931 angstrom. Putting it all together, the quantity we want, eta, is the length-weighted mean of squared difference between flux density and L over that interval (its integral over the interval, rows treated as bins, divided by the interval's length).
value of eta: 0.5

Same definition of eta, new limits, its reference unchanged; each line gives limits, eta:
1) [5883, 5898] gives 6.3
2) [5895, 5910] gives 3.5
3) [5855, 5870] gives 0.3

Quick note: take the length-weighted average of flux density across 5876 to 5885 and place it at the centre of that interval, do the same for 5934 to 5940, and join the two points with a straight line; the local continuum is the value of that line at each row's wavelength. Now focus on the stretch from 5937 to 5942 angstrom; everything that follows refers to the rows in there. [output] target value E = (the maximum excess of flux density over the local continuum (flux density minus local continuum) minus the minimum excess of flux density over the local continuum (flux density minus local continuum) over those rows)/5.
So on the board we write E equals 0.61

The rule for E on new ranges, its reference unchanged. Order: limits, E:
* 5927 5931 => 0.06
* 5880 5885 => 0.41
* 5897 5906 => 0.92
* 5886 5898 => 0.51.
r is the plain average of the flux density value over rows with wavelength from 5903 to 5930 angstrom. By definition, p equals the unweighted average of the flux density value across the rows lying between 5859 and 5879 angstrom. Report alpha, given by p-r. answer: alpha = 0.11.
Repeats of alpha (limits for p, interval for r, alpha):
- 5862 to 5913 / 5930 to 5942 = -0.78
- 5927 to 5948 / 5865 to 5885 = 0.11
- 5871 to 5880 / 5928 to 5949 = 0.39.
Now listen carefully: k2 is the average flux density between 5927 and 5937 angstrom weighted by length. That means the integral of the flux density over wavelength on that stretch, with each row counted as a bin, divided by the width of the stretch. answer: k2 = 8.8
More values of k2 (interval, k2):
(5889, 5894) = 5.6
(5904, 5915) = 8.4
